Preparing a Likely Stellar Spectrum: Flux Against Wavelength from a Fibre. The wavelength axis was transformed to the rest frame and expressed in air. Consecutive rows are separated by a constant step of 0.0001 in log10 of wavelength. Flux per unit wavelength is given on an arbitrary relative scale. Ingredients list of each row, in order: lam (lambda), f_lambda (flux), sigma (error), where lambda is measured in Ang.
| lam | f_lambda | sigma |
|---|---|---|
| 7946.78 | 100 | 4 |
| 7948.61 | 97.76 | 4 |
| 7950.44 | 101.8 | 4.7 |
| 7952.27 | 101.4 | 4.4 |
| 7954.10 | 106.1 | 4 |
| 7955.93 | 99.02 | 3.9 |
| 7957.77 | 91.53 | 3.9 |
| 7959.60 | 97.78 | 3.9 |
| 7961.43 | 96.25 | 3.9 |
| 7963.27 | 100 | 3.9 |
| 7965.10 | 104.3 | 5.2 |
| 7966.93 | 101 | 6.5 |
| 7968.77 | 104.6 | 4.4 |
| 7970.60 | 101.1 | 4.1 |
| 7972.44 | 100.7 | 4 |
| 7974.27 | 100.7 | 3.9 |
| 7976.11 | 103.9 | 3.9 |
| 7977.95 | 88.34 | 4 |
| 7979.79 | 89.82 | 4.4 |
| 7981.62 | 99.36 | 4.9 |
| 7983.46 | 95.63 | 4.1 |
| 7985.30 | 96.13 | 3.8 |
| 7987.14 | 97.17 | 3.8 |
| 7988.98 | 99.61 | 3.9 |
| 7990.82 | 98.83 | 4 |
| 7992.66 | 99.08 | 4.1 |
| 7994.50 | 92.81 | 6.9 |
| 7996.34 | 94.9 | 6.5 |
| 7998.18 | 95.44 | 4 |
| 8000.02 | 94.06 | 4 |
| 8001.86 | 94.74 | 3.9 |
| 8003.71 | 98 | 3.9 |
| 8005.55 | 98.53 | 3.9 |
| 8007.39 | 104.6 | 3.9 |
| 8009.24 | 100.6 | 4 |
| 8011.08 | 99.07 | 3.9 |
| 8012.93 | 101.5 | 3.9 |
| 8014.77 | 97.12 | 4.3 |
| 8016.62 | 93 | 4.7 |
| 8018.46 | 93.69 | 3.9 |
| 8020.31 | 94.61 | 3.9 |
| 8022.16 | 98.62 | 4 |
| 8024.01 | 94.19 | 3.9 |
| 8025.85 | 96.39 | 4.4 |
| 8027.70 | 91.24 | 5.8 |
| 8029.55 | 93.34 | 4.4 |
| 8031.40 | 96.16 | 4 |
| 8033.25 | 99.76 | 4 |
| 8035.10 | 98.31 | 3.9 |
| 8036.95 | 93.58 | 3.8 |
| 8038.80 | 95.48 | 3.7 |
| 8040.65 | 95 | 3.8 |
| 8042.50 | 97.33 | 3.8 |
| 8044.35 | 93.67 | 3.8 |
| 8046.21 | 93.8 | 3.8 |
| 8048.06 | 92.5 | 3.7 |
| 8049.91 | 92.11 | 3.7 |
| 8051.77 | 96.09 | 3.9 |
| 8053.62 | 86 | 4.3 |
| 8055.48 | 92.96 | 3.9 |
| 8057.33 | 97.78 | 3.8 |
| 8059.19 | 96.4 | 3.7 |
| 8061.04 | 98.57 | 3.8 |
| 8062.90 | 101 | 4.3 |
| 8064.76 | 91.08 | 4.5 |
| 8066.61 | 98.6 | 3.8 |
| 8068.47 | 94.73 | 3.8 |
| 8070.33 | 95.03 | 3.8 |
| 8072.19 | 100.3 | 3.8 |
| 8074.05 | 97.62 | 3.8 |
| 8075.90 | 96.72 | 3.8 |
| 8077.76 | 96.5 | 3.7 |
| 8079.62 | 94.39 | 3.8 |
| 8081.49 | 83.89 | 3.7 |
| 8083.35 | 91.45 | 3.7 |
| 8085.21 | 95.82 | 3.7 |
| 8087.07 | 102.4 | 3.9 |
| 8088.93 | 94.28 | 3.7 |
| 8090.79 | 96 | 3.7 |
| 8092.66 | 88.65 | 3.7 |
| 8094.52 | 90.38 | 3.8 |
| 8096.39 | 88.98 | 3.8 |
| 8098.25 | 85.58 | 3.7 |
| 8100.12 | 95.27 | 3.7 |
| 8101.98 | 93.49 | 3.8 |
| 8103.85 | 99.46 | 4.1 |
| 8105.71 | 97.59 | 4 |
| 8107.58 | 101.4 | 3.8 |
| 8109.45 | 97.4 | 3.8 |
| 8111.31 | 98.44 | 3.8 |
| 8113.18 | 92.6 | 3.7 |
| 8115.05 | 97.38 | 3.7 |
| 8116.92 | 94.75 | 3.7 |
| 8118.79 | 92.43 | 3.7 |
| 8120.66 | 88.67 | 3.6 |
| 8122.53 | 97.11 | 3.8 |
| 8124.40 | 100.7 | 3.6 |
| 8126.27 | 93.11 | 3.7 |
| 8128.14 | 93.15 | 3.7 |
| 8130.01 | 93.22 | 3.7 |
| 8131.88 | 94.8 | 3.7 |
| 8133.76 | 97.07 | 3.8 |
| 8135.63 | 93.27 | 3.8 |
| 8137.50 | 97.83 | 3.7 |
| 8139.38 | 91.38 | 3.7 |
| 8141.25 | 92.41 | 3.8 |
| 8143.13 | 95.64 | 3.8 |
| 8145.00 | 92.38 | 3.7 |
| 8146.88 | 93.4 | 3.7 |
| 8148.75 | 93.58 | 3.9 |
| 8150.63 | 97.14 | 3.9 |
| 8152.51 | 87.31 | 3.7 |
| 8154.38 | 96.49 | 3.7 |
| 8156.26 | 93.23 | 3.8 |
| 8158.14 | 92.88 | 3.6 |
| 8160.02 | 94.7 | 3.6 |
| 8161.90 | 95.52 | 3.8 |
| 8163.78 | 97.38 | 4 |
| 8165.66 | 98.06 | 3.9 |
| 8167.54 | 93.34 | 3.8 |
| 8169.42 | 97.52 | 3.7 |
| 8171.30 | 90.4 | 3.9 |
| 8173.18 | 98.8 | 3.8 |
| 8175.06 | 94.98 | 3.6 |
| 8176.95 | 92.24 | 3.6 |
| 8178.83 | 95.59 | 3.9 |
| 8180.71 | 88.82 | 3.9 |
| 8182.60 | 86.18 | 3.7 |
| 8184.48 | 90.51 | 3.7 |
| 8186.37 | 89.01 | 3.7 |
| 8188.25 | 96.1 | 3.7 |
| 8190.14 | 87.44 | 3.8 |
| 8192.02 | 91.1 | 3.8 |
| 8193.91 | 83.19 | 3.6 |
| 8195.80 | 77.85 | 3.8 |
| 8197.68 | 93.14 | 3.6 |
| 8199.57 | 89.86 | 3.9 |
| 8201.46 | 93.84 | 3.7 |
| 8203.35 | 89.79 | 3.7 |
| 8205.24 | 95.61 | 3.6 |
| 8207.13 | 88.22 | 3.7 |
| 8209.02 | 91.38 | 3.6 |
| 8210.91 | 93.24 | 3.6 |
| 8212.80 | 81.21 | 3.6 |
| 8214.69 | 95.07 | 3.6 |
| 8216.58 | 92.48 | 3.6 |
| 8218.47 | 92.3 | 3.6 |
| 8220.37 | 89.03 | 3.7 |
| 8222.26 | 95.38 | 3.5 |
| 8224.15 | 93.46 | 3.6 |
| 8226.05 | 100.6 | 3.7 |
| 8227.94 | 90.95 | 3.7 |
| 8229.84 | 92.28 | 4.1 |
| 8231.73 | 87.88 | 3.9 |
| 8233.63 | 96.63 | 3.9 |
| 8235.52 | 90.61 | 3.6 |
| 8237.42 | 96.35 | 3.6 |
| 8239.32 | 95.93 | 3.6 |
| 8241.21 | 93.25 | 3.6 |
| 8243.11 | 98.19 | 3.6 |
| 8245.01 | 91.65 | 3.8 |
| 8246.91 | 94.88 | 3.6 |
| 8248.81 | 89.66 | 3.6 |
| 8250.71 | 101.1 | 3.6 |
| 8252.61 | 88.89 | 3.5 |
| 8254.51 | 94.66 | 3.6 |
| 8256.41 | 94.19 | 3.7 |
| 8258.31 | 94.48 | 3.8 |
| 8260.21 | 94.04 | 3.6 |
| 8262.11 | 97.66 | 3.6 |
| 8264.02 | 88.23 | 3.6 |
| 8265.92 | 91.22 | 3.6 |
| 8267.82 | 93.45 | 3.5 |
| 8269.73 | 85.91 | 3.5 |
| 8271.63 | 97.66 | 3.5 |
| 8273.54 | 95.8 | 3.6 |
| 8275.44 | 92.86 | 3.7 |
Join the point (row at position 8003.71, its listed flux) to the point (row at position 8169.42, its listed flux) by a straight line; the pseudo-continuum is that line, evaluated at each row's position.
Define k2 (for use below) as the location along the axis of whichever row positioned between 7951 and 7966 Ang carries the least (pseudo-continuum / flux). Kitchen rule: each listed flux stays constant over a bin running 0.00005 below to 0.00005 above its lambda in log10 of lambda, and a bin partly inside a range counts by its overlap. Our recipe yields 7954.10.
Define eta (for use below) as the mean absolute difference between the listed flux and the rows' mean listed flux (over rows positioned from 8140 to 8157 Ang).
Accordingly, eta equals 1.96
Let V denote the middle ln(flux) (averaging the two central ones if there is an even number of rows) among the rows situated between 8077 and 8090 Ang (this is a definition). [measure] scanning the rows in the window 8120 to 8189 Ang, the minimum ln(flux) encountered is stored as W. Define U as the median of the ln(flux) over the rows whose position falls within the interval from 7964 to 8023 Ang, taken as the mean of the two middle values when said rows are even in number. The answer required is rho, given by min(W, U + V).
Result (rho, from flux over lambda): 4.46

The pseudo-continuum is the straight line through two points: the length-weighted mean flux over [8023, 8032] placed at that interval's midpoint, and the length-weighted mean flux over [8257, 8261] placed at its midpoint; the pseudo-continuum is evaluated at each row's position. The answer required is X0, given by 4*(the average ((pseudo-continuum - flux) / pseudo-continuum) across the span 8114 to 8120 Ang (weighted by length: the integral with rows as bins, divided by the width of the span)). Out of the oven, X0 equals -0.01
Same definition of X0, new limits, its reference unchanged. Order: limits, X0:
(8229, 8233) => 0.16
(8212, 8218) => 0.18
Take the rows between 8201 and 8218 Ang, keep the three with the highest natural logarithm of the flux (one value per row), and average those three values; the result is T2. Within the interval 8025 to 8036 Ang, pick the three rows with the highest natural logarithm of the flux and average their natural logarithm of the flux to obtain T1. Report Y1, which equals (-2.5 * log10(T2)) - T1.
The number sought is -6.23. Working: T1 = 4.586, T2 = 4.55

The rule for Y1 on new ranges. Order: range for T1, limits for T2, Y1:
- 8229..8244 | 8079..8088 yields -6.23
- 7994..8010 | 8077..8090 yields -6.27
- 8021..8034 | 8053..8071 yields -6.24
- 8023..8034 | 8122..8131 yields -6.23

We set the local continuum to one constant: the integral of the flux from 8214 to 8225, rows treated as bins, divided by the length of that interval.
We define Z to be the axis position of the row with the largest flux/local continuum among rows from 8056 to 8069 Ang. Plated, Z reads 8062.90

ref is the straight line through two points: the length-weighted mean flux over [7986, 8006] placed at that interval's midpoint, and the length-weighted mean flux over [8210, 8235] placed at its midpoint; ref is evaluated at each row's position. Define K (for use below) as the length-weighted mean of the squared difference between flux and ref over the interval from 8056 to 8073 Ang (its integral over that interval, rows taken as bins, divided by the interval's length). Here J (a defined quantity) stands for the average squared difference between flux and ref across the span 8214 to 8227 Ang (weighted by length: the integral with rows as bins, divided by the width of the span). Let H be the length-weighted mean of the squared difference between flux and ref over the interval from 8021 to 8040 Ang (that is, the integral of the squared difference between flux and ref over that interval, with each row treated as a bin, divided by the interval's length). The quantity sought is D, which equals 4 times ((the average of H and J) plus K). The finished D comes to 86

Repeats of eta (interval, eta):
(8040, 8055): 2.33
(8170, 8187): 3.17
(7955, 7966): 2.96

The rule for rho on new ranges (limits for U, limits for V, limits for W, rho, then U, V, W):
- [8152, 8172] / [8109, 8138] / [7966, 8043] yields 4.48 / 4.55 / 4.55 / 4.481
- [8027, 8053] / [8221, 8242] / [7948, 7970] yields 4.52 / 4.55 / 4.54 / 4.517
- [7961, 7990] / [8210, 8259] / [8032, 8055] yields 4.45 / 4.60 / 4.54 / 4.454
